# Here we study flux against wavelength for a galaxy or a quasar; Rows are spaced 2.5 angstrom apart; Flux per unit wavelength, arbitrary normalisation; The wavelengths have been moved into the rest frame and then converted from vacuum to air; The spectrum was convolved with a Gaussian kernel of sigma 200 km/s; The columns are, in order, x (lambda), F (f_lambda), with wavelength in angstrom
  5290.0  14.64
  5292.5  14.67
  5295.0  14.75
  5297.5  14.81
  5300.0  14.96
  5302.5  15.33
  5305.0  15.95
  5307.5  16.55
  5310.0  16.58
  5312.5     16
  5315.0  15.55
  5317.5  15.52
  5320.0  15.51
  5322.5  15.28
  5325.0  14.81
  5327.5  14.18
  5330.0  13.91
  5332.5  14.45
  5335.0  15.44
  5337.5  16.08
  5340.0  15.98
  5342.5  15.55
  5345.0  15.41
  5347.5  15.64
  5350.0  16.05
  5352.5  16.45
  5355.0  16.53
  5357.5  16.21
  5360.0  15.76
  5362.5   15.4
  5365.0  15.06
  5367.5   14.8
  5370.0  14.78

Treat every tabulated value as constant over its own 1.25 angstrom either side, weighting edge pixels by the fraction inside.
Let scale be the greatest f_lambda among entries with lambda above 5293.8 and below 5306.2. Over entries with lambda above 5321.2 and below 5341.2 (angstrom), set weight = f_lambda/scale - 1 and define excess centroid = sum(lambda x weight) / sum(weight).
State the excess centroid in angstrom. 5328.6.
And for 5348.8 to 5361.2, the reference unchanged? 5353.4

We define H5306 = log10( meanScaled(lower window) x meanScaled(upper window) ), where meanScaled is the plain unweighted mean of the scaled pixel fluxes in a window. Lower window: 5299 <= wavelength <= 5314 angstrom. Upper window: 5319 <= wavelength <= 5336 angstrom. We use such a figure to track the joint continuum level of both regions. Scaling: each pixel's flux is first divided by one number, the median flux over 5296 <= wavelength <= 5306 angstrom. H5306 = 0.011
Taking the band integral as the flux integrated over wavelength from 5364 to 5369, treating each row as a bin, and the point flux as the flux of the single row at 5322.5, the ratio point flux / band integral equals 0.205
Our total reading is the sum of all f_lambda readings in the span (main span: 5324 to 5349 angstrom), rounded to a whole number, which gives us 151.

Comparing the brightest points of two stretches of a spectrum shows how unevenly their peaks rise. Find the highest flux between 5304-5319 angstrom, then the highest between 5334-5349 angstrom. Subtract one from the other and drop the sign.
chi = 0.5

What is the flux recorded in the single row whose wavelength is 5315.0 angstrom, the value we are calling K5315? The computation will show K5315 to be 15.55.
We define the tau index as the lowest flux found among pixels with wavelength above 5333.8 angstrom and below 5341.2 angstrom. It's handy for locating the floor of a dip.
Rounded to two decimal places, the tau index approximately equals 15.44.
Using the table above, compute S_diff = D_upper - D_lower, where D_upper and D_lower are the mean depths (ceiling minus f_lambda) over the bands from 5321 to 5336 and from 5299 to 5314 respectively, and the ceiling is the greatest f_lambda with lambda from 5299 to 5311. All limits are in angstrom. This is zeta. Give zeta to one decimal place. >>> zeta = 1.2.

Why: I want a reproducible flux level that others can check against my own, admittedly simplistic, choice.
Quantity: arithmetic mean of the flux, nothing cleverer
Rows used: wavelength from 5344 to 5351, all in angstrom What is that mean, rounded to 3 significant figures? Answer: 15.7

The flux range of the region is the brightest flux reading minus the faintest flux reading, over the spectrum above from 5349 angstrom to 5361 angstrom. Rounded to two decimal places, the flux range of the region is 0.77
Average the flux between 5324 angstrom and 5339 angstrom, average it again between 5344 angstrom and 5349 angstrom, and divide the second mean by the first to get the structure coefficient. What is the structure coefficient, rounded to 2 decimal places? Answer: 1.05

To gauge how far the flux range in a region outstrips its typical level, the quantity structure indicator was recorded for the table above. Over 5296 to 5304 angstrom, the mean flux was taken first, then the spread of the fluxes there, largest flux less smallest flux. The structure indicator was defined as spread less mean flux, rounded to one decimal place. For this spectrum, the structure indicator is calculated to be -14.5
